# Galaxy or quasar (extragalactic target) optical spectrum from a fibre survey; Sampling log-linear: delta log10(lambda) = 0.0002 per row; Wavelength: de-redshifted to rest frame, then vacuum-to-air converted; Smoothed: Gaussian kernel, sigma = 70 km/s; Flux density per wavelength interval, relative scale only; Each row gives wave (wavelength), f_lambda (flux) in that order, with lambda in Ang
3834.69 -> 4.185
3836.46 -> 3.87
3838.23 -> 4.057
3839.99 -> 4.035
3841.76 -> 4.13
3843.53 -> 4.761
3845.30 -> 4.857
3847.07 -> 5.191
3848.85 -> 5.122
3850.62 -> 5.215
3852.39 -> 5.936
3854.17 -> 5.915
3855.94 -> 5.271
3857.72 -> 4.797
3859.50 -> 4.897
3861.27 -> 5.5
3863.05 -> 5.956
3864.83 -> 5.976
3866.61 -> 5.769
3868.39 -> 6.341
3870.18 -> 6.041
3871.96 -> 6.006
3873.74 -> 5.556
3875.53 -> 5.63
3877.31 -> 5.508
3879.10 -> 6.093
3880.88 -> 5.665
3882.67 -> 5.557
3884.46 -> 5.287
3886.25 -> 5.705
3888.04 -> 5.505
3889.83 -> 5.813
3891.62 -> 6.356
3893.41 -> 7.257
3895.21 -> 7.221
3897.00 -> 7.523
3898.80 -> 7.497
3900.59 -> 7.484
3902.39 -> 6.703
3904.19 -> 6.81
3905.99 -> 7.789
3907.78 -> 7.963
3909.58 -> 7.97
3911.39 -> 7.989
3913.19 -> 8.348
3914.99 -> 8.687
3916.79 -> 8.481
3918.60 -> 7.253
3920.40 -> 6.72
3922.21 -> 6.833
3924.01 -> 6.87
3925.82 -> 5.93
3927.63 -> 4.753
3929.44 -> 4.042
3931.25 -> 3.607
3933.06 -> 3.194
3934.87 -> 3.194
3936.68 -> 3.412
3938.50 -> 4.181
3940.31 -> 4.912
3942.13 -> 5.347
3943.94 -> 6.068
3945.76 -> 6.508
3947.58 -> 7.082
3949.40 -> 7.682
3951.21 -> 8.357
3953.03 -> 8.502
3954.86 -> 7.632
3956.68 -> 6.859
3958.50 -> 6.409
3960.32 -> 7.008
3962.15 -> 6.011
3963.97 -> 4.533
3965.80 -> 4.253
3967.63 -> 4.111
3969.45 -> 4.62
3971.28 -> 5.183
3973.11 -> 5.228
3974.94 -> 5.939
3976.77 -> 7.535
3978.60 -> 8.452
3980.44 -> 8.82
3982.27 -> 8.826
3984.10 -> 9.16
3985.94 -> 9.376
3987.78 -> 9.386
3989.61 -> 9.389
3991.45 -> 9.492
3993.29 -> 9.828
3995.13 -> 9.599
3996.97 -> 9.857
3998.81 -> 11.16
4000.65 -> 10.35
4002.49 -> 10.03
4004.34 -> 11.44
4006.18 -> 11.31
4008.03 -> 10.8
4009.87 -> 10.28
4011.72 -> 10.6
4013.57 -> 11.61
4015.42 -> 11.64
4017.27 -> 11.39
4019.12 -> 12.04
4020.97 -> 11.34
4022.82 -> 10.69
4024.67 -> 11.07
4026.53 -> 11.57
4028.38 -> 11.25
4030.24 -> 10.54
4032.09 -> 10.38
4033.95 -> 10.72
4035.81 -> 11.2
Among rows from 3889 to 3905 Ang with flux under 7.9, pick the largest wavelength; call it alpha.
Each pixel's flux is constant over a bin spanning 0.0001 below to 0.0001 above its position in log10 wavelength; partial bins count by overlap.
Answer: 3904.19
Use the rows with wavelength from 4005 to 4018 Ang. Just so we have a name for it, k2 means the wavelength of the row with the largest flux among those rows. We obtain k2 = 4015.42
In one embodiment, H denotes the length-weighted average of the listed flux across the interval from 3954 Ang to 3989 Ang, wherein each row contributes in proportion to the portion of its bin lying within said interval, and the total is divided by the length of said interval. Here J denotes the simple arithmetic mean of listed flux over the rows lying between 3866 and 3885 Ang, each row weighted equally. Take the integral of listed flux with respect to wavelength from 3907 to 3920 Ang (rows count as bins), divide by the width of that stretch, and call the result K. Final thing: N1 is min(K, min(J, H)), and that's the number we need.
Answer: 5.8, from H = 6.8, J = 5.8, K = 8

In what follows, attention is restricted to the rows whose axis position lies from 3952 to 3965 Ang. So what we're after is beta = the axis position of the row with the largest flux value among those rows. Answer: 3953.03 Ang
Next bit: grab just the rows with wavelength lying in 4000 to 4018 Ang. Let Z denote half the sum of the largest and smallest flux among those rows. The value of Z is 10.8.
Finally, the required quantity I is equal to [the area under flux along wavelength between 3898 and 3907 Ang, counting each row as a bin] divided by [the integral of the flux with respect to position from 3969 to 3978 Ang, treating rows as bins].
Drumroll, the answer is 1.2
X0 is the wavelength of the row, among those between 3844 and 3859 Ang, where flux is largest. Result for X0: 3852.39 Ang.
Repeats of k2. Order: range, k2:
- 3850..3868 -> 3864.83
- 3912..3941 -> 3914.99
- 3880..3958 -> 3914.99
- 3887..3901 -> 3897.00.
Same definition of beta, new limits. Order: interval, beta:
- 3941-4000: 3998.81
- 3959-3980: 3978.60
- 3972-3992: 3991.45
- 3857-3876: 3868.39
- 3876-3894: 3893.41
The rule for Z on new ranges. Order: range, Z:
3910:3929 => 6.7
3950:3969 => 6.3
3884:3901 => 6.4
